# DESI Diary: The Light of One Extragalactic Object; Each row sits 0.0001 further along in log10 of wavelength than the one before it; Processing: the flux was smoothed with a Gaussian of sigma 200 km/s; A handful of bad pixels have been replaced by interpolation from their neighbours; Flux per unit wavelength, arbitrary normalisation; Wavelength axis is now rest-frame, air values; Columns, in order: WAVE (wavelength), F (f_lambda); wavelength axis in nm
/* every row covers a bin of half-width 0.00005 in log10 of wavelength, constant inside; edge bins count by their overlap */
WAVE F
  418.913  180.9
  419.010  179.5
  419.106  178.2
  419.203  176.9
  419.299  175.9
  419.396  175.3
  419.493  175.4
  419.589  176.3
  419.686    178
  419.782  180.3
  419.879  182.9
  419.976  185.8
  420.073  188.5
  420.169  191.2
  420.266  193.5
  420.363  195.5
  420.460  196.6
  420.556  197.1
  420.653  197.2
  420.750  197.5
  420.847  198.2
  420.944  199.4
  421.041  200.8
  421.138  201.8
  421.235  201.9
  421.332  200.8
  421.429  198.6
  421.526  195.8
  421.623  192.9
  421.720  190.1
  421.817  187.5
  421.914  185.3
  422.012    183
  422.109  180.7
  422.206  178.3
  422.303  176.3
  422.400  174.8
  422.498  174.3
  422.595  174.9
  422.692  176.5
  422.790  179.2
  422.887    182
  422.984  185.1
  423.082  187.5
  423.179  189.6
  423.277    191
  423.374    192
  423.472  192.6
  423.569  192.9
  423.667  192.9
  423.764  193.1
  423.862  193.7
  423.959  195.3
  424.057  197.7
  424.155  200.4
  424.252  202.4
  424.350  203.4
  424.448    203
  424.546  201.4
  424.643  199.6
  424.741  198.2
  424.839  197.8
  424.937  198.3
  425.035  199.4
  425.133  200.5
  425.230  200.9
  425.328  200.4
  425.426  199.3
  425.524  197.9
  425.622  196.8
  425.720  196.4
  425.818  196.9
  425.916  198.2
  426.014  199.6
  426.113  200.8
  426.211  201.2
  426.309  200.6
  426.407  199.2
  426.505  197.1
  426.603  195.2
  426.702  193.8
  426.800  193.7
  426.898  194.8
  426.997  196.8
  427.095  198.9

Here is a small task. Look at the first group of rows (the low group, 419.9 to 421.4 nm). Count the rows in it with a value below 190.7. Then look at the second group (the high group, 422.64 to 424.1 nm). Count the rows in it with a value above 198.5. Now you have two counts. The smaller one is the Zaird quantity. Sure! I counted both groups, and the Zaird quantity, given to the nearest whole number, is 0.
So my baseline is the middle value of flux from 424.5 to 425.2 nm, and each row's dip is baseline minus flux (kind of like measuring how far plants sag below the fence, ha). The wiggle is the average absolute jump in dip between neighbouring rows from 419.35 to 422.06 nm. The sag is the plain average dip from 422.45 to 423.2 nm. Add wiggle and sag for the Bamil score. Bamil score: 20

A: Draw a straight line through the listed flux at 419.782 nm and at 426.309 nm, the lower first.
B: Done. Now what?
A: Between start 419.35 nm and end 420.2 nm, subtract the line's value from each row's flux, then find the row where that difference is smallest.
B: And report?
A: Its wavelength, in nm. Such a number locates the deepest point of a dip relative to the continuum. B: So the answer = 419.493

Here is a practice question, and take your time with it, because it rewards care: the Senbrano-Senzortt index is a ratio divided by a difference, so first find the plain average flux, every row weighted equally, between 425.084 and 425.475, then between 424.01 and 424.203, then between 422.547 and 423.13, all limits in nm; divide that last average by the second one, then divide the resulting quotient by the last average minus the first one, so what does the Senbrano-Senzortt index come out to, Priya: -0.05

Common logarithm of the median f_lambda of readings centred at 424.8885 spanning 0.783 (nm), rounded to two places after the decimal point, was 2.30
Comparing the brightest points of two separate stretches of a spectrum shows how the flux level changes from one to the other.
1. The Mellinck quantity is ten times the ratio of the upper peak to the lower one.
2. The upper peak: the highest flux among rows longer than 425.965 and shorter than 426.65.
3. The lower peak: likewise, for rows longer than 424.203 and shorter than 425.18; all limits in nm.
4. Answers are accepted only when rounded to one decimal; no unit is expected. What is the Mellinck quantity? 9.9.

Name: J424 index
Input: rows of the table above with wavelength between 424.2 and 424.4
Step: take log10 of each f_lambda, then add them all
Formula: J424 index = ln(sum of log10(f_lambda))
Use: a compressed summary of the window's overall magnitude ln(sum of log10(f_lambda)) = 1.5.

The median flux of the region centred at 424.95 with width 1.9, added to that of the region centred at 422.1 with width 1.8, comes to 382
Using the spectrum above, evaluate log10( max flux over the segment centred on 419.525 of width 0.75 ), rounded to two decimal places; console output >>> 2.26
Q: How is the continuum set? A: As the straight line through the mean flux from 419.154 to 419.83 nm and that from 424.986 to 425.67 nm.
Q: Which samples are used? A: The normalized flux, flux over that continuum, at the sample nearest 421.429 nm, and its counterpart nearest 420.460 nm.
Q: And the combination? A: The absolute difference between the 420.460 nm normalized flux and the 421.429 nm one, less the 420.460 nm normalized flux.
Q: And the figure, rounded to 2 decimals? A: -1.08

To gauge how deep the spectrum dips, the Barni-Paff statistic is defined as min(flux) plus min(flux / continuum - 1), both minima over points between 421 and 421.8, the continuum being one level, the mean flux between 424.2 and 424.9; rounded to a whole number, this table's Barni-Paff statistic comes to 190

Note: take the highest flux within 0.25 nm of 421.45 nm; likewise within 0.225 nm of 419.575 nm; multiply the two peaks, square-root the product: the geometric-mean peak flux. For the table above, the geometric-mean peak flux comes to 191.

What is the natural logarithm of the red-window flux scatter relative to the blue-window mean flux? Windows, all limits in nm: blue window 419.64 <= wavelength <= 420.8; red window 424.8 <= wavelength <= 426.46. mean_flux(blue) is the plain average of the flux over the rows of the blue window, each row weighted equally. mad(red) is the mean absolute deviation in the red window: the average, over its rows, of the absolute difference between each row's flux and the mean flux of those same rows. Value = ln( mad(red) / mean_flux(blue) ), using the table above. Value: -4.97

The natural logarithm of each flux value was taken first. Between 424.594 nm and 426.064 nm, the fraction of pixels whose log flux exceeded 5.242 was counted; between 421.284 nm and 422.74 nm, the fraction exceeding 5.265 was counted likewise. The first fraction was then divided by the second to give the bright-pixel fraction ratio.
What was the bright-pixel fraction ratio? 5.0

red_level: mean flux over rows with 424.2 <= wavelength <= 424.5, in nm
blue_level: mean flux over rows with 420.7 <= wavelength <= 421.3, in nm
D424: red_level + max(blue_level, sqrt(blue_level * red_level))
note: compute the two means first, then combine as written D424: 404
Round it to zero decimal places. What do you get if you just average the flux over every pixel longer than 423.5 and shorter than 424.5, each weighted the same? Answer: 197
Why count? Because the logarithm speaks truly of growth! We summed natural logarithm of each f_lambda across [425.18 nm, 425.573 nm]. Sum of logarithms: 21.2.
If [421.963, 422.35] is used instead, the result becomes 20.8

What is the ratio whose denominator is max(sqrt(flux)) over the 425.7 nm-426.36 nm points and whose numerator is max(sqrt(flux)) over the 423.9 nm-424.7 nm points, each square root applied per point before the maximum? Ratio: 1.005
